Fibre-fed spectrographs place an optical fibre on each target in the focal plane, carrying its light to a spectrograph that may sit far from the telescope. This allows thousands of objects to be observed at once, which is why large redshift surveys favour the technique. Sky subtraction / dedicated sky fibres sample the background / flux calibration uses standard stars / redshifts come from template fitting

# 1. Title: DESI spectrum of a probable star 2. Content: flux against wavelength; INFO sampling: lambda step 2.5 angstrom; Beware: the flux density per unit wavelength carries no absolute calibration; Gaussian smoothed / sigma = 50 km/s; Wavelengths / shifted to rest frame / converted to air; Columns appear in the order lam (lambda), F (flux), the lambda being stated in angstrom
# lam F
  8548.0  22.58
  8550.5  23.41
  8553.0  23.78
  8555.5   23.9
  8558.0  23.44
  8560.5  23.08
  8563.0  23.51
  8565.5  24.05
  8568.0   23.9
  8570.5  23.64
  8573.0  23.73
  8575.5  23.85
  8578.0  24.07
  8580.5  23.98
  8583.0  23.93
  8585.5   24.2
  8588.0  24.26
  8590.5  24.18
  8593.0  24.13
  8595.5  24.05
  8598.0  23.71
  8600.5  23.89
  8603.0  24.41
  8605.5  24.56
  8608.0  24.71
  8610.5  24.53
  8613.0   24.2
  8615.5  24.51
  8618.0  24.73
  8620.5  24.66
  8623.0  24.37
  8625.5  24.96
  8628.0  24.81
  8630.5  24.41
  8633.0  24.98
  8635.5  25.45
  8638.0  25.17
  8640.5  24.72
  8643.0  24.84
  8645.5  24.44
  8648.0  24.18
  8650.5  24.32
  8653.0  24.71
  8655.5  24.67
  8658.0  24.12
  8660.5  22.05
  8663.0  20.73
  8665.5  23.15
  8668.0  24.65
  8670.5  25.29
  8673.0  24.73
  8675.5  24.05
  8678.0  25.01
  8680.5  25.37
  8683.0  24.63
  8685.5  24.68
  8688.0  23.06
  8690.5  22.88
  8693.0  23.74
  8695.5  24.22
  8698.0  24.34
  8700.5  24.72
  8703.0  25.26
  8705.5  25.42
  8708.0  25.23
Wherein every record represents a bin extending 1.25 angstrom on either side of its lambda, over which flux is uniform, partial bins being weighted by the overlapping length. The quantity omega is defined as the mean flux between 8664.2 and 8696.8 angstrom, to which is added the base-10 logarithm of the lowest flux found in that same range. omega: 25.6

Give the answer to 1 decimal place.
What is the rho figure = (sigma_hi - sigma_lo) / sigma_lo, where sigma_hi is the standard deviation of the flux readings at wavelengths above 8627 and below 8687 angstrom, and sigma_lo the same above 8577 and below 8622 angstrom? 2.5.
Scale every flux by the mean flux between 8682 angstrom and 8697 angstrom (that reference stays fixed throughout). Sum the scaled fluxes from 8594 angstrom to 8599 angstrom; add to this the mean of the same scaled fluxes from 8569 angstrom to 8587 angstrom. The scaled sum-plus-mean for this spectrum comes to 3.0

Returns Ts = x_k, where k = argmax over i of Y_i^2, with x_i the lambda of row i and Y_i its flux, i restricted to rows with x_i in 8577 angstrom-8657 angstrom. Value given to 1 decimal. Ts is 8635.5 angstrom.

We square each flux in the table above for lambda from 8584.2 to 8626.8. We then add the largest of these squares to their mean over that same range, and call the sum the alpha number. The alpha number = 1216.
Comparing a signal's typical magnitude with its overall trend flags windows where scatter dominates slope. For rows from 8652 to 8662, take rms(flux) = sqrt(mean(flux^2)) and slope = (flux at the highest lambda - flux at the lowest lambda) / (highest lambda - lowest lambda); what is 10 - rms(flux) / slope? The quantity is 77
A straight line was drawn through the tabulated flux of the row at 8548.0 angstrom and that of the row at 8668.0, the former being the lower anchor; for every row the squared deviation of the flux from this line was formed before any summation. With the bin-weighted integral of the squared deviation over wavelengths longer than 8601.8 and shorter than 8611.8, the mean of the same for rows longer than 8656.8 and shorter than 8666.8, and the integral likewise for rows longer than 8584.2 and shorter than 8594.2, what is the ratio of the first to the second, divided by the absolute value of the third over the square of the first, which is 17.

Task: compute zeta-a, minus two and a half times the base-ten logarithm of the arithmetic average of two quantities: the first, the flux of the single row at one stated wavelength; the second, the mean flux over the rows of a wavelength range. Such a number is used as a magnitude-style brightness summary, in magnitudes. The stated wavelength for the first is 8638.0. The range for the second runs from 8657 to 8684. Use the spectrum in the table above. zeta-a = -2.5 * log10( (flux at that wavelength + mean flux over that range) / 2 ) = -3.48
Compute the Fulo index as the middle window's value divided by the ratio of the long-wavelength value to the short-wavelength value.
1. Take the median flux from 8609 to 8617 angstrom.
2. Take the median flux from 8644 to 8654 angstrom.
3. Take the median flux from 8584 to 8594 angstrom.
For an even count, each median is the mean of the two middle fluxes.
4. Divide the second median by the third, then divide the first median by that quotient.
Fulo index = 24.32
